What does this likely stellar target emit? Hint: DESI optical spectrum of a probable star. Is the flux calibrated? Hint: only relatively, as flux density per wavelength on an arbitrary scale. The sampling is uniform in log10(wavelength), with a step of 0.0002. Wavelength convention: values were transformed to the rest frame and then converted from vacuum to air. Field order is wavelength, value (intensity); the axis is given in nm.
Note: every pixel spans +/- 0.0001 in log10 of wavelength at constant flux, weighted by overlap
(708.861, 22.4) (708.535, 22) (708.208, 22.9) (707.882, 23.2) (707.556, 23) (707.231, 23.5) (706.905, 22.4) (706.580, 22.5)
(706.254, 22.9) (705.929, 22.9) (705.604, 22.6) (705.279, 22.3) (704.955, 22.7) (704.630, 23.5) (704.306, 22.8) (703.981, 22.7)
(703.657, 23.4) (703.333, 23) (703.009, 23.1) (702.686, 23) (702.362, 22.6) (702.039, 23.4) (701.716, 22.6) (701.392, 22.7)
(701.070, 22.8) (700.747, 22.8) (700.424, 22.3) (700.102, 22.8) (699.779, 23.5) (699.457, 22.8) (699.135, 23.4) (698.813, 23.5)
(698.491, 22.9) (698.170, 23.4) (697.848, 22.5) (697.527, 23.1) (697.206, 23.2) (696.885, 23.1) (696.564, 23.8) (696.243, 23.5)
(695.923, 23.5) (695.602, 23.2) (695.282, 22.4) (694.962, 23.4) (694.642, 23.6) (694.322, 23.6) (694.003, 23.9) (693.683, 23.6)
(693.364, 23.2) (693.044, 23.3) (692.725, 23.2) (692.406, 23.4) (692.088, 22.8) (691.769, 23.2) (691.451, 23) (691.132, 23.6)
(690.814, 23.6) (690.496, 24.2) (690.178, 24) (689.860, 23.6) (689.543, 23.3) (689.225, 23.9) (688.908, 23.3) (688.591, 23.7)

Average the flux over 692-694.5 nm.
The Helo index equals 23.4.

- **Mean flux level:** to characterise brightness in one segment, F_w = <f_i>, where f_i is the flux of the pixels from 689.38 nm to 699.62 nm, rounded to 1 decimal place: 23.3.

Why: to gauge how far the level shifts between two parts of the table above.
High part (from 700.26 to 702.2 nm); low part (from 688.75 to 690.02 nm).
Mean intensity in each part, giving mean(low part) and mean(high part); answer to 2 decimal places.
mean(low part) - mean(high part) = 0.76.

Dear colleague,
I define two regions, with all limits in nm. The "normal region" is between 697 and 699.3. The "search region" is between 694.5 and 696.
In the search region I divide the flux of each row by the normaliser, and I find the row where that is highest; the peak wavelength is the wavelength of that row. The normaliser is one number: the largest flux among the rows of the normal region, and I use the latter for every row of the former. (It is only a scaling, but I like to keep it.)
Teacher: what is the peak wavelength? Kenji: 694.642 nm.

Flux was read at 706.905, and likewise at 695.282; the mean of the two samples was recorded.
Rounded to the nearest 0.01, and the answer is 22.40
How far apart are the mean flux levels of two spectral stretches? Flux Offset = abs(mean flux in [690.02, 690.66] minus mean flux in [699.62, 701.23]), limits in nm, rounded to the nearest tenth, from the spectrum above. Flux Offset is 1.3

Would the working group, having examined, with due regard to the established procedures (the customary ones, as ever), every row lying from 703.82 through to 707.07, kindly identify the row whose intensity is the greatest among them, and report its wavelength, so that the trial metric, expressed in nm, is 704.630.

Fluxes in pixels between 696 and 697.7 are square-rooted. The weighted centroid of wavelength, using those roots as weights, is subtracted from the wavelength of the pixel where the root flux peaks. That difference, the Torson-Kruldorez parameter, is -0.32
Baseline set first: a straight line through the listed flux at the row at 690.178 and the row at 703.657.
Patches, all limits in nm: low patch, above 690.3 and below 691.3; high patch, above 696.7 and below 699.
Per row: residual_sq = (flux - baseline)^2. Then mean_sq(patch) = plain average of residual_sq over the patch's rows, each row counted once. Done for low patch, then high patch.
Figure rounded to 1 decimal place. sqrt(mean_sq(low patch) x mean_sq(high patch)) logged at 0.2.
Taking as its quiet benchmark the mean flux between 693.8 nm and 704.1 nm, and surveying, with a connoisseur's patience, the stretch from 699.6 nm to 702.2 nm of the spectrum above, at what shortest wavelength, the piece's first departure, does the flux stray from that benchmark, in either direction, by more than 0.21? 699.779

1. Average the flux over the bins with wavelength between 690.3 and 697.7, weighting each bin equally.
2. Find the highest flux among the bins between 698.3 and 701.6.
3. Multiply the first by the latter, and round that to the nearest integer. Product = 549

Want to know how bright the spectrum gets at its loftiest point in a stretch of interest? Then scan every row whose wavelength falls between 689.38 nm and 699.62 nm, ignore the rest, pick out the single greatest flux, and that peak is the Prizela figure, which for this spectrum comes 24.2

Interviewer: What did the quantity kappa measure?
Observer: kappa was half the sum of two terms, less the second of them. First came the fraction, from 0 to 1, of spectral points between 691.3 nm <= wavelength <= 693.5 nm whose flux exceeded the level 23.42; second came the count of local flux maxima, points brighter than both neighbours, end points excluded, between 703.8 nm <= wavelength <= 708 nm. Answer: -1.0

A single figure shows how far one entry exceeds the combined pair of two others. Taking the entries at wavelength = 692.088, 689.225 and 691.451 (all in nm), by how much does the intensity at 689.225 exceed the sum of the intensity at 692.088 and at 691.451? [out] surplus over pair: -21.9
